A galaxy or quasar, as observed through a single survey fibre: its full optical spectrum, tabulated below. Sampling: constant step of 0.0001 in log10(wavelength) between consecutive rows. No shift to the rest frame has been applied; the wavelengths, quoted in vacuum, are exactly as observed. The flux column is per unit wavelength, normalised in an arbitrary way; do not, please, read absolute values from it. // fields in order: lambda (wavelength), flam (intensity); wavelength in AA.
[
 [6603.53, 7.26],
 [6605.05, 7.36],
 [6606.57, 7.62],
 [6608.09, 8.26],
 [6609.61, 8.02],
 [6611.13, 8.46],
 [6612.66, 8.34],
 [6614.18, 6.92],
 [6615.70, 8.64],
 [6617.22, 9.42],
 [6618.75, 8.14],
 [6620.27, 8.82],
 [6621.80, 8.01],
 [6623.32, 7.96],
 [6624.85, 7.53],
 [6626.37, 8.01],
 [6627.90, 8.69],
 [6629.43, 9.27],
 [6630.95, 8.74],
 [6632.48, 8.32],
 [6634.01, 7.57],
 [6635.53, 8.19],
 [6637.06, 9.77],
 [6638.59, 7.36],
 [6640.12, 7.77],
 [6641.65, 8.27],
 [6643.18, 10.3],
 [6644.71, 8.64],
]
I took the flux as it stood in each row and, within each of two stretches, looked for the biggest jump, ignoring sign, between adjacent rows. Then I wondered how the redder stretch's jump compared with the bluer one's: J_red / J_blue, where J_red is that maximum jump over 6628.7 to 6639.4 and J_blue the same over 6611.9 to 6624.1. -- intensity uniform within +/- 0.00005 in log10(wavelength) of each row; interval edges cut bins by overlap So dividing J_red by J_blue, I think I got 1.40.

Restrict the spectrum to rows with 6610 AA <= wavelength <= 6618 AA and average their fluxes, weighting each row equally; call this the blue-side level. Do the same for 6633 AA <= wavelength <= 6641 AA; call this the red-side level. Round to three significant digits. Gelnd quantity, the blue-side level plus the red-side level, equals 16.5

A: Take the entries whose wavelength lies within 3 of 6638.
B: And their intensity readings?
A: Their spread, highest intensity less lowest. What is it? 2.4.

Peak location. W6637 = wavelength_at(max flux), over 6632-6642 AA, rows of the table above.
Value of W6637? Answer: 6637.06 AA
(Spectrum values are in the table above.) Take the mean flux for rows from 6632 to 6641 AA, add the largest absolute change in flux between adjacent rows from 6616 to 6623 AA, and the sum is 9.4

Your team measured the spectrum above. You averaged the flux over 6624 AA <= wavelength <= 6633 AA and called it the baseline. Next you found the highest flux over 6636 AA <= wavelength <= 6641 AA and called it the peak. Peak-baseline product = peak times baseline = 82.3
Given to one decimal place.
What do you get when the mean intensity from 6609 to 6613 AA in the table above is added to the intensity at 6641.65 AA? 16.5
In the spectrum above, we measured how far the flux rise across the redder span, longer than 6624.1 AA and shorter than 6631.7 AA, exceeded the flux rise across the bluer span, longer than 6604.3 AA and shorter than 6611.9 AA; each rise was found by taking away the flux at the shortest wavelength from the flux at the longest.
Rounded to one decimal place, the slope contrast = 0.1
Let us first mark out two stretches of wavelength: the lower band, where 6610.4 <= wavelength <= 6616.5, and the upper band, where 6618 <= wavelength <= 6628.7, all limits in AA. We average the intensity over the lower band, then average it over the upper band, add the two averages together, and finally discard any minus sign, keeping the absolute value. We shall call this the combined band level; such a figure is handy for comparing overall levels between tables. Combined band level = 16.3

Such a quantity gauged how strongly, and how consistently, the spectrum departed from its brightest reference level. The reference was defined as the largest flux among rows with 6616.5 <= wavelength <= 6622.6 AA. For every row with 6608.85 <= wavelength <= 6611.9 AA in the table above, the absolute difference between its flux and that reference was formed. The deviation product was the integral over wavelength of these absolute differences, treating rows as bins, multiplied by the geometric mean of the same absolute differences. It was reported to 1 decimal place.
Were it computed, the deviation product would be 4.2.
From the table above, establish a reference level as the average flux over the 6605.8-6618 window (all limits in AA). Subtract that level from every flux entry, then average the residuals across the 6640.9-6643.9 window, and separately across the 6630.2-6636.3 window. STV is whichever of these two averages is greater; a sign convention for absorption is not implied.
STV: 1.1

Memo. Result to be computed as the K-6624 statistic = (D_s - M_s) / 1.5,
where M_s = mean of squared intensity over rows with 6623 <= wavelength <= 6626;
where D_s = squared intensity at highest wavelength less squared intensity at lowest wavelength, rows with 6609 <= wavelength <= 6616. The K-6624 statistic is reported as -33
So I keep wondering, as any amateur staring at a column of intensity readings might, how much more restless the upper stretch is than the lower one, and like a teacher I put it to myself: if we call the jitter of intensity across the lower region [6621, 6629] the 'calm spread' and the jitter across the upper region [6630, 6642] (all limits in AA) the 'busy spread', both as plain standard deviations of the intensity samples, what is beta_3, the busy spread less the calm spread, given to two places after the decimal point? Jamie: 0.34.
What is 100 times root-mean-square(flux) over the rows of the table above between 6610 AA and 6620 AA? 835.3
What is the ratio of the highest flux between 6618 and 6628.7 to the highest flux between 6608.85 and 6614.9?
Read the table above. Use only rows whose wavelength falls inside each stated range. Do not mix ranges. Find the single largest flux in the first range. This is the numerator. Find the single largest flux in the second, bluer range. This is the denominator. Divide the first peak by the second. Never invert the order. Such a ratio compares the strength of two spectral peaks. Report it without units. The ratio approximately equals 1.04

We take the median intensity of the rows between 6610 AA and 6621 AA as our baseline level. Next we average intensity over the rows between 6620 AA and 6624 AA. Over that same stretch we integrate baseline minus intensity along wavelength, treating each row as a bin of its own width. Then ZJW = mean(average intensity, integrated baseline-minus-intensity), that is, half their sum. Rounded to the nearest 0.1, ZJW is 4.6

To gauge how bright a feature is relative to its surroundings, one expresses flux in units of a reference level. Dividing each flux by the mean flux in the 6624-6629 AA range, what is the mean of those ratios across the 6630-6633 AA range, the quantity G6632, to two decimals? 1.06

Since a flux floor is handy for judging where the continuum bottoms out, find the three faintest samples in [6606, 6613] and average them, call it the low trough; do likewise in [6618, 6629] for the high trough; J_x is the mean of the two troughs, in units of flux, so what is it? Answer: 7.90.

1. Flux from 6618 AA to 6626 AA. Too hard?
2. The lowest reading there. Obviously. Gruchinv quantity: 7.53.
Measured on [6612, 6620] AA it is 6.92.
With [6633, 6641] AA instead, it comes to 7.36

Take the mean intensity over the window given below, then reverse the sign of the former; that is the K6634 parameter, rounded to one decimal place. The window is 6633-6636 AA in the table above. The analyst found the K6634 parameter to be -7.9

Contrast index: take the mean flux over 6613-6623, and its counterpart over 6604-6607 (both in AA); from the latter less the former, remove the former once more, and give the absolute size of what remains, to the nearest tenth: 9.2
